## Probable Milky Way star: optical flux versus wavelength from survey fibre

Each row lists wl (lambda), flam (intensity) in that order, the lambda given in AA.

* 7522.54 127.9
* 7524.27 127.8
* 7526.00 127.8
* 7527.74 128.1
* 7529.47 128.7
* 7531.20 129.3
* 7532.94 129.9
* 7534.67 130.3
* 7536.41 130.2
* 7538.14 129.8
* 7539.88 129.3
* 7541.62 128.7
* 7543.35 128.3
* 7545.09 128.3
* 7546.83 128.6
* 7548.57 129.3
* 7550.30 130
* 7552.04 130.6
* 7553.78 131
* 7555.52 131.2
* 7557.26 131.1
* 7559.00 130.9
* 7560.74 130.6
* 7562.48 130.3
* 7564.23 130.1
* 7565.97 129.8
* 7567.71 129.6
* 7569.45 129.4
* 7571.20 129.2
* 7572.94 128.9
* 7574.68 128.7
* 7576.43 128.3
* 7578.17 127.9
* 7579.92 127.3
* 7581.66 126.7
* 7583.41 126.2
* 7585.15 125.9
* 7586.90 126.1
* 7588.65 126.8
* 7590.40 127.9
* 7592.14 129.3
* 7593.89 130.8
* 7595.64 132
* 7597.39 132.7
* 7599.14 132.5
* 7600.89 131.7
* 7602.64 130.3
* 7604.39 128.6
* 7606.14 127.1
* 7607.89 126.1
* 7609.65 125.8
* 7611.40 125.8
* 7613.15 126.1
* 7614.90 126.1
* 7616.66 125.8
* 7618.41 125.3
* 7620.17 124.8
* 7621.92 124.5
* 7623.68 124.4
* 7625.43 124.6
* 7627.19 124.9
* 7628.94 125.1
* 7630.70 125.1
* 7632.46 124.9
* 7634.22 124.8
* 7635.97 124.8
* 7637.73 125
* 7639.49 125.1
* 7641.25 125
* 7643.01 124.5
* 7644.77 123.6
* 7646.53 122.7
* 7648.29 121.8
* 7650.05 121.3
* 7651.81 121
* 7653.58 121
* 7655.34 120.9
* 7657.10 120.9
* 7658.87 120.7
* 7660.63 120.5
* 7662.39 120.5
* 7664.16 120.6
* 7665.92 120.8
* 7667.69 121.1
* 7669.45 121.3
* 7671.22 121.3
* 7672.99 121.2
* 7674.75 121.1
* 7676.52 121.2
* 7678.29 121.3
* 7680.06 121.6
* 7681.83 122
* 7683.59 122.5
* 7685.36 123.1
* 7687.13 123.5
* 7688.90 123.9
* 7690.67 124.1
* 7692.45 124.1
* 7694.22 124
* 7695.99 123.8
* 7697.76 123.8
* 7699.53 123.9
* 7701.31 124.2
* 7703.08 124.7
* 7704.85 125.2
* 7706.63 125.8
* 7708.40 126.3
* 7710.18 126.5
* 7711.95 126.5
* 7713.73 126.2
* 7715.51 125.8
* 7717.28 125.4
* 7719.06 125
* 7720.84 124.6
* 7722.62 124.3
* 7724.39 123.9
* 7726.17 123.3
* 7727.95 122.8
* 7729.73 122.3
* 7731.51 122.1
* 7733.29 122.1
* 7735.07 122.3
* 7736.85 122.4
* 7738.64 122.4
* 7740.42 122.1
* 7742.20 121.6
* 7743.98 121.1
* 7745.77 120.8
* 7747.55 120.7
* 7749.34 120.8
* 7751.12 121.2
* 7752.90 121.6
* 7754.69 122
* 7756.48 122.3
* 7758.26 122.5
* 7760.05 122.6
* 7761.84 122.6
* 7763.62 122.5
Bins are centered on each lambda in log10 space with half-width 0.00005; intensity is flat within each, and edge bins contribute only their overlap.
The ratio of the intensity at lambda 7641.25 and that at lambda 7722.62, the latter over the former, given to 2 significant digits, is 0.99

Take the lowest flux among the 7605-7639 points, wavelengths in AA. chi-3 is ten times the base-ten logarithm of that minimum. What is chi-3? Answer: 20.9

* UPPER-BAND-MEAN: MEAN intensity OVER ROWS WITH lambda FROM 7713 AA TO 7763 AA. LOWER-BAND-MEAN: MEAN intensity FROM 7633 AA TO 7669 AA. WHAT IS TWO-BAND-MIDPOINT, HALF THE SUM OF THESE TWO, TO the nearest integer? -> 123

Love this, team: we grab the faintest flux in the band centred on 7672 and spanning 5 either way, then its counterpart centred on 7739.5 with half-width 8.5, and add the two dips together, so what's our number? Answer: 242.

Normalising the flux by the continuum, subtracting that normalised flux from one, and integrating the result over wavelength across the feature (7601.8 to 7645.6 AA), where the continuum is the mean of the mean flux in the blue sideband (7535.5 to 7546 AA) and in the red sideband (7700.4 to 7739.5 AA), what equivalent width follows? 0.4 AA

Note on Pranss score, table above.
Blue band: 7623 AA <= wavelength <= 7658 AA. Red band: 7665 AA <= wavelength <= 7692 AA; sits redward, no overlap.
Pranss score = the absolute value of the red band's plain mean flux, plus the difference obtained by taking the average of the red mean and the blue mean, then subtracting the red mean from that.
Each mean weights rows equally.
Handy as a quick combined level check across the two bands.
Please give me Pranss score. 122.8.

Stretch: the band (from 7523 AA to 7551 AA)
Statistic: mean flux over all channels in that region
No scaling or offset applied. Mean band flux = 129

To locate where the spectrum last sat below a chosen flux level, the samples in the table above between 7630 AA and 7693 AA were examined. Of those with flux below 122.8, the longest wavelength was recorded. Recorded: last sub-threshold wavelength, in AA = 7683.59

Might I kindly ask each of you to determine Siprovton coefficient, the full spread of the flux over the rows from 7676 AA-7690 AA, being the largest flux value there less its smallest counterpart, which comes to 2.7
